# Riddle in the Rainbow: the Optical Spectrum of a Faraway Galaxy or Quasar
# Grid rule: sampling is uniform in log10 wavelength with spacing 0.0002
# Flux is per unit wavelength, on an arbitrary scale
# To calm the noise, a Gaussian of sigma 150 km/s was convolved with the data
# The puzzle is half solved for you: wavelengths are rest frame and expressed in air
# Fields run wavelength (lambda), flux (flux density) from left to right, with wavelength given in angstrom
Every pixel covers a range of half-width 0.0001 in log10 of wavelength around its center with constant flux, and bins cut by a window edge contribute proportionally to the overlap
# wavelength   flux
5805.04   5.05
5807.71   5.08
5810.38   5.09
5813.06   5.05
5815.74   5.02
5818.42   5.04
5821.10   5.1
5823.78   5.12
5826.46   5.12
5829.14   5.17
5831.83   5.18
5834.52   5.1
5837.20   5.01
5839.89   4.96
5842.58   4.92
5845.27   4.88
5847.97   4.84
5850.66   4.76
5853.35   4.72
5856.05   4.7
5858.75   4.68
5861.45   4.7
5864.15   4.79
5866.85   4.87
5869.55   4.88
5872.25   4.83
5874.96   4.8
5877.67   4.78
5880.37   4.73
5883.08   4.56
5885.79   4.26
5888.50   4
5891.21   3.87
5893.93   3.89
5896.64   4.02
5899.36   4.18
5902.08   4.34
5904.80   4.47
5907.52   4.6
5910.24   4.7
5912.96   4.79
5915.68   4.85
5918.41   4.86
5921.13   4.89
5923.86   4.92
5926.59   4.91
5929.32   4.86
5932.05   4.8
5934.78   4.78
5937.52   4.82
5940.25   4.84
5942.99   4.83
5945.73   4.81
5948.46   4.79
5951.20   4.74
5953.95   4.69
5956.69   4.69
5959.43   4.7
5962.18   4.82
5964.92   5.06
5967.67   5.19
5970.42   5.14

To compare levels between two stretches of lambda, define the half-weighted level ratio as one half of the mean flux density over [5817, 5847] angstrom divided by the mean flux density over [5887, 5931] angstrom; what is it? 0.560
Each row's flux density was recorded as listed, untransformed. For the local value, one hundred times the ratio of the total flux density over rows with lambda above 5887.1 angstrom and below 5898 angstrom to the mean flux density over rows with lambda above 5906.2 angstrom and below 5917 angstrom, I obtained 333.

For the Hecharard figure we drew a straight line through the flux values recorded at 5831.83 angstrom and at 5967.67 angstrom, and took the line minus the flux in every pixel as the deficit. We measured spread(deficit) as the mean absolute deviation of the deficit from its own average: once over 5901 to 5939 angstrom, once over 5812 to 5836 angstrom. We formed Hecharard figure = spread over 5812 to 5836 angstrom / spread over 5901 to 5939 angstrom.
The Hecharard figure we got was 0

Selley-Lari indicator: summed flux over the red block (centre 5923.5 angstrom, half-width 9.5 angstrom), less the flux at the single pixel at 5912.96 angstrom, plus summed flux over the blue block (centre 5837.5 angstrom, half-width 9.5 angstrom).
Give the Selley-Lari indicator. 64.5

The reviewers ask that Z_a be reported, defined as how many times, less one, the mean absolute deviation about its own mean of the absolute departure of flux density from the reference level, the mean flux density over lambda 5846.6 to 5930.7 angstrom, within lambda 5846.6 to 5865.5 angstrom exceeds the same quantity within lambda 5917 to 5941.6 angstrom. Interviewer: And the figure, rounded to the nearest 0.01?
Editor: 0.23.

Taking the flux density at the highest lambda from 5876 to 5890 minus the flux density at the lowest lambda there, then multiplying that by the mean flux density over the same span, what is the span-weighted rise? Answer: -3.5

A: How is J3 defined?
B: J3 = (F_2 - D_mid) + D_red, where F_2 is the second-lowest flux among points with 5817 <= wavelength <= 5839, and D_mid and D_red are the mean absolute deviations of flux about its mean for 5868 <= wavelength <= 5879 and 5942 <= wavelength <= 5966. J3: 5.09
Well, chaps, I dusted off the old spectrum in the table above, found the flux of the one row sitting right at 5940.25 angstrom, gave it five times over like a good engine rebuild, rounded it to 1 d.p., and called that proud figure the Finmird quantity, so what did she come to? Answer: 24.2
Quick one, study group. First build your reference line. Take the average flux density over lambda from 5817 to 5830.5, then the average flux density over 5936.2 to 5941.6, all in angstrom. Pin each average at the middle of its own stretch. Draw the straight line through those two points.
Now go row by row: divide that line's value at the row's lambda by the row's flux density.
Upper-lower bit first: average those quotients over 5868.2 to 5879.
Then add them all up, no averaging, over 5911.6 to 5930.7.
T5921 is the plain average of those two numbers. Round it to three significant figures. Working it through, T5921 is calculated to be 4.02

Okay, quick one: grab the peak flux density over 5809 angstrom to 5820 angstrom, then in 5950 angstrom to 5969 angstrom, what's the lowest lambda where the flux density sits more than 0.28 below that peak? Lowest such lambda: 5951.20 angstrom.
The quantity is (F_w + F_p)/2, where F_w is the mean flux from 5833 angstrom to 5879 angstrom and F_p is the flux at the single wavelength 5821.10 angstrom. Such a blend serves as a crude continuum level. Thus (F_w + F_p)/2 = 4.97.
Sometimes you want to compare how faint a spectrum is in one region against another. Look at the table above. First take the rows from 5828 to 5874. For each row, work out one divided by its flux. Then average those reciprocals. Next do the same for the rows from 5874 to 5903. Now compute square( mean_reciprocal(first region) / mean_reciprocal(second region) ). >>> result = 0.77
